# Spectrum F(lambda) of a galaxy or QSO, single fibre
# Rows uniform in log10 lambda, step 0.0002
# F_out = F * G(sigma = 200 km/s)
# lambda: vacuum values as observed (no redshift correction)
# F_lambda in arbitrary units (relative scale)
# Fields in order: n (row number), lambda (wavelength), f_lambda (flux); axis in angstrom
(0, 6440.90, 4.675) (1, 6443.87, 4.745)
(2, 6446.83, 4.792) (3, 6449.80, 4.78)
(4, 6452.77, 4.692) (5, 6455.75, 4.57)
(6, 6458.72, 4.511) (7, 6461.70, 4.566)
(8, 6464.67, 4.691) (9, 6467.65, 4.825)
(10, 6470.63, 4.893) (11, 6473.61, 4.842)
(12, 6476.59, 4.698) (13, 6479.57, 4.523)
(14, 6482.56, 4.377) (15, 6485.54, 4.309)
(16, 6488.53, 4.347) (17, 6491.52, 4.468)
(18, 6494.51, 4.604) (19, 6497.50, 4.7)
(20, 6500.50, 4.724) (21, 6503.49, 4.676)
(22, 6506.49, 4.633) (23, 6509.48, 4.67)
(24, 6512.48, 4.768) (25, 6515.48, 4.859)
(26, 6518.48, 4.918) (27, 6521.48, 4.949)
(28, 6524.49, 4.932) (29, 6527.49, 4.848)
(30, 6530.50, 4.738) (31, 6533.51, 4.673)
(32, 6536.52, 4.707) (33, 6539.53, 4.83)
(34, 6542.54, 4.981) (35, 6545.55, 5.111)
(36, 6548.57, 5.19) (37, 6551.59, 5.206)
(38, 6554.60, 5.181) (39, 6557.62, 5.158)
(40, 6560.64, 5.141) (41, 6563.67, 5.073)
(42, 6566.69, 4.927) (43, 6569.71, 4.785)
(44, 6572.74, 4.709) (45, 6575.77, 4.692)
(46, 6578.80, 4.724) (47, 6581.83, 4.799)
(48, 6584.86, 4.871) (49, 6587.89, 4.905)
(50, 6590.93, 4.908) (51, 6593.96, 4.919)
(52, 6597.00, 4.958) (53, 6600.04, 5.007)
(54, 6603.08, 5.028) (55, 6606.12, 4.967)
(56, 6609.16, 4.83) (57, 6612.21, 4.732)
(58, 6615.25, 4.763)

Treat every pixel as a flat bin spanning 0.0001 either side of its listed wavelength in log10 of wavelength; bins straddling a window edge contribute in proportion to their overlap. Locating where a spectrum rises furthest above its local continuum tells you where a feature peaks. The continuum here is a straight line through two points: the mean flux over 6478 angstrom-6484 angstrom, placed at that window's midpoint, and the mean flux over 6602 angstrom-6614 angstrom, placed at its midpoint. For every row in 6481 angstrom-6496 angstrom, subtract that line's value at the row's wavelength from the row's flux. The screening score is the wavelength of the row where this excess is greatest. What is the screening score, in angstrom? 6494.51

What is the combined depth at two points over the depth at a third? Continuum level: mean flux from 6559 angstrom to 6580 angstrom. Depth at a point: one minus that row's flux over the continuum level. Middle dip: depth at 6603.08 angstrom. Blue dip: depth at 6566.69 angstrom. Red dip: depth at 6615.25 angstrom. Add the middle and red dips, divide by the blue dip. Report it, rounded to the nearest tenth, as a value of 1.0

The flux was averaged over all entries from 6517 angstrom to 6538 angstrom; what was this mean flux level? 4.82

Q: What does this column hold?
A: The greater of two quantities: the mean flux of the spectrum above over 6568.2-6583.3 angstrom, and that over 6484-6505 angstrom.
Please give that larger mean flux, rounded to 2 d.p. 4.74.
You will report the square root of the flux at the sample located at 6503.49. 2.16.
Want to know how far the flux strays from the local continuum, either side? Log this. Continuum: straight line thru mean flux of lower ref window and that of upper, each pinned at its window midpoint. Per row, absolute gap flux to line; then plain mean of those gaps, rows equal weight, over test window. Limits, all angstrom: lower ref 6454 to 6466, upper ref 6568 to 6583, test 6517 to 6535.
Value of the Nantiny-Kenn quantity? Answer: 0.17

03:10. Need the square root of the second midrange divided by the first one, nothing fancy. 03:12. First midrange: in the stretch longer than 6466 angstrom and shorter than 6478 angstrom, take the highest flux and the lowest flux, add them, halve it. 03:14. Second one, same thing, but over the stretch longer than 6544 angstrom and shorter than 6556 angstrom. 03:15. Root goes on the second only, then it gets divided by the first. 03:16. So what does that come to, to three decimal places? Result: 0.474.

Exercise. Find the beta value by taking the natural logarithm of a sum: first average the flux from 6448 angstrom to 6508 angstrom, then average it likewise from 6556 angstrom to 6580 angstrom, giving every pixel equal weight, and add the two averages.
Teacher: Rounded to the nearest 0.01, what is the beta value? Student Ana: 2.25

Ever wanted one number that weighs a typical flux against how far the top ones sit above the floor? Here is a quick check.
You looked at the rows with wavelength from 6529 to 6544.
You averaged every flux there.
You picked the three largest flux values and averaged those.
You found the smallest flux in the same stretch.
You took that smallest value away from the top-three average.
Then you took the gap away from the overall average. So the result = 4.61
